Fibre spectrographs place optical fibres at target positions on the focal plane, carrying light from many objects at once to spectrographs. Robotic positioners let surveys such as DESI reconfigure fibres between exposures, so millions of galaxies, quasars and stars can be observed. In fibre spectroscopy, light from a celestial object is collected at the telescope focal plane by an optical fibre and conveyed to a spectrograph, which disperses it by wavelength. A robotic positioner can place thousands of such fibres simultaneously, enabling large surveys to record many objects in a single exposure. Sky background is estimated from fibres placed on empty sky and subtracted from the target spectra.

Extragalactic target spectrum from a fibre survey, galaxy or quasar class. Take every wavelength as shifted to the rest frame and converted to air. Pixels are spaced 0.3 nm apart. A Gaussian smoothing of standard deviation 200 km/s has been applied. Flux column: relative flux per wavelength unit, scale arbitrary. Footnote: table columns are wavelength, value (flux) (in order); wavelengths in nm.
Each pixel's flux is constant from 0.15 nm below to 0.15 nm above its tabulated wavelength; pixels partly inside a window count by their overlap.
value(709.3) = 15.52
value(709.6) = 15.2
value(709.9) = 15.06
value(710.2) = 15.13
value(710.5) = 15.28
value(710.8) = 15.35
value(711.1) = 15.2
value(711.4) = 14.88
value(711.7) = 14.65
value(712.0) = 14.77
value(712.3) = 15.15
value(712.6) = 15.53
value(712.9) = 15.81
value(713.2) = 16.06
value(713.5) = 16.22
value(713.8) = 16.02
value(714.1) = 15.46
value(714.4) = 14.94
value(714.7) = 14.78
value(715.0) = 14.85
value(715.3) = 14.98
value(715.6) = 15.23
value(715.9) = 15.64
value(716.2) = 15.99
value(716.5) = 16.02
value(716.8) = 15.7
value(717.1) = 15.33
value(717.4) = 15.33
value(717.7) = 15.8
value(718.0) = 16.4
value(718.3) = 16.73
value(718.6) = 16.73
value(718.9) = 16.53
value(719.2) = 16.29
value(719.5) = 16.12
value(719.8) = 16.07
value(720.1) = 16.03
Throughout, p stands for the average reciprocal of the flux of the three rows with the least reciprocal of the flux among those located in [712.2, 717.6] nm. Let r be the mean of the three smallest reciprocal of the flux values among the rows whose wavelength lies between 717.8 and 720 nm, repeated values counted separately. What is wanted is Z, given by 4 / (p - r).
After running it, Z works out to 1905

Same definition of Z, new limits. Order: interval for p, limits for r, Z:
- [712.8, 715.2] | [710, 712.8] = -1389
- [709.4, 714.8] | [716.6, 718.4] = 5215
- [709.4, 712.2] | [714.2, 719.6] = 734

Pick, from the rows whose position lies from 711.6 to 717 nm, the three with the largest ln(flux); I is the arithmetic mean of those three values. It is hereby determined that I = 2.78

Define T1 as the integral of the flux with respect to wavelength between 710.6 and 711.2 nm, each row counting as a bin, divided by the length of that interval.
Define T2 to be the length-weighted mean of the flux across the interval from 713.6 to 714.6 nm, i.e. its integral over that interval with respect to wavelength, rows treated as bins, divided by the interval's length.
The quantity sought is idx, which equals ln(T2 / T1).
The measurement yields 0.01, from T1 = 15.3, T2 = 15.5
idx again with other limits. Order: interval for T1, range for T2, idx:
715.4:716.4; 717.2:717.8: -0.01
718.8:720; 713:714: -0.01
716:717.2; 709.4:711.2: -0.04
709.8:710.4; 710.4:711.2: 0.01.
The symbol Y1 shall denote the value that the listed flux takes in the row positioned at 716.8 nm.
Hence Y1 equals 15.7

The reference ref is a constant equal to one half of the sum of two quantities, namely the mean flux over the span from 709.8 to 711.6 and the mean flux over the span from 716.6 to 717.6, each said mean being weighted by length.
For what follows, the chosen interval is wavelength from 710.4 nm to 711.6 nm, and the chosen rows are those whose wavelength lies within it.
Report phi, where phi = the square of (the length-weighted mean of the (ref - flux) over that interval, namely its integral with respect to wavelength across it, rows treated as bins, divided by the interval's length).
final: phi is 0.03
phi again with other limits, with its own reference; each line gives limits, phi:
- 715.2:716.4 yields 0.03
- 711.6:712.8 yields 0.06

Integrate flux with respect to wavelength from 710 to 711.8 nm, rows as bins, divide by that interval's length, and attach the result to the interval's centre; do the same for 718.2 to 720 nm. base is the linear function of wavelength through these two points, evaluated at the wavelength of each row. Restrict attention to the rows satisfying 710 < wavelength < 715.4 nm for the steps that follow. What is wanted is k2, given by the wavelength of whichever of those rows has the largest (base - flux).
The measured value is 714.7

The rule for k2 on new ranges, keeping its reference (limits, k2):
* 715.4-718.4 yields 717.4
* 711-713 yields 711.7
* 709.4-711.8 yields 711.7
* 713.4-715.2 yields 714.7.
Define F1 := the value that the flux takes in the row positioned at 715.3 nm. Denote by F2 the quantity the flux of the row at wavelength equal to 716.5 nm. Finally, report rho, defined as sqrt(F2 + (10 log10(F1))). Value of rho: 5.27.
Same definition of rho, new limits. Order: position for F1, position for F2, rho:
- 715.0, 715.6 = 5.19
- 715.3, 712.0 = 5.15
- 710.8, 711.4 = 5.17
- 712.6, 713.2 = 5.29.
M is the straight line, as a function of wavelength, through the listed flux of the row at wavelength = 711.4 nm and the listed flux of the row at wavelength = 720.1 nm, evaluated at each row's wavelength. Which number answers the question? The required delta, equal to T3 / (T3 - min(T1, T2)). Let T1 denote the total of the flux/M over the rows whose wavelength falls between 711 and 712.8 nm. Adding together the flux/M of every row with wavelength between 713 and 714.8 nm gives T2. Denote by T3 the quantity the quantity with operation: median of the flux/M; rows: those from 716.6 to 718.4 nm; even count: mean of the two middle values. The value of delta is -0.200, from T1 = 6.04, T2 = 6.14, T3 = 1.01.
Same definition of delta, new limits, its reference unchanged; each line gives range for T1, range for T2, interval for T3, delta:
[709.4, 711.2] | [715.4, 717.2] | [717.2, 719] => -0.208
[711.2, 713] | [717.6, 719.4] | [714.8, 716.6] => -0.197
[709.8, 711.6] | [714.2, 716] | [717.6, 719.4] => -0.215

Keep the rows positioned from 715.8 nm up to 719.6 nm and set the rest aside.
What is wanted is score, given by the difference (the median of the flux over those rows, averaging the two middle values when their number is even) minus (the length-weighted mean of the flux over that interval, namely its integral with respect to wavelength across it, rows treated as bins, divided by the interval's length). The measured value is -0.03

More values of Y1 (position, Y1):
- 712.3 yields 15.15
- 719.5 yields 16.12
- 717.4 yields 15.33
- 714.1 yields 15.46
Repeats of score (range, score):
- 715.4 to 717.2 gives 0.03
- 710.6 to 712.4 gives 0.01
